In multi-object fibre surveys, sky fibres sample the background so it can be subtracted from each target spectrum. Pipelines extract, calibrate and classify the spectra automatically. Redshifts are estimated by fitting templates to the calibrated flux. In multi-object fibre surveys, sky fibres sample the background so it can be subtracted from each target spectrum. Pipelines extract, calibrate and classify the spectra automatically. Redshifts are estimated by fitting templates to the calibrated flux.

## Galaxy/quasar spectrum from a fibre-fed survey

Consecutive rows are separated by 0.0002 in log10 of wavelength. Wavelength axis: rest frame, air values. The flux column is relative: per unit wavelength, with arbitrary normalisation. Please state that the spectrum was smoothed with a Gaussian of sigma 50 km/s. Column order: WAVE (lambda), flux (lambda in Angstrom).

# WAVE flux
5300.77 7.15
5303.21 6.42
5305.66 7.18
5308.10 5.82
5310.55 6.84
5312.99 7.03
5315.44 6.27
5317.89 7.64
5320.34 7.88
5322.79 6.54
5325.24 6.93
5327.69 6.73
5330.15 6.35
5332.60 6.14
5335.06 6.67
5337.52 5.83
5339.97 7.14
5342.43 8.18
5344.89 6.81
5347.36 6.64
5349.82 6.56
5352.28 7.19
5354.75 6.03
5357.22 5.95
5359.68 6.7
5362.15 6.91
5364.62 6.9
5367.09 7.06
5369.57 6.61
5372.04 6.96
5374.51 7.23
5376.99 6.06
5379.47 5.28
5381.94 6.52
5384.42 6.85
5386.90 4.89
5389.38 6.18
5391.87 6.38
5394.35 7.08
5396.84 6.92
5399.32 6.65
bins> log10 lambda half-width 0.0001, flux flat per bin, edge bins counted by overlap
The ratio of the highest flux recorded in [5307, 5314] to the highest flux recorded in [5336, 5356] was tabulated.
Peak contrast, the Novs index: 0.86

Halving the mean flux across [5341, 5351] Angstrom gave 3.52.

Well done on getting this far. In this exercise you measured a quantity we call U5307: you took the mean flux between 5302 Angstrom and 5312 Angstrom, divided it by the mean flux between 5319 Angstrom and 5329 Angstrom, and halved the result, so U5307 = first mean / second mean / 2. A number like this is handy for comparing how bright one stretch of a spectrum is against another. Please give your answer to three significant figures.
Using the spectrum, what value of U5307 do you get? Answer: 0.468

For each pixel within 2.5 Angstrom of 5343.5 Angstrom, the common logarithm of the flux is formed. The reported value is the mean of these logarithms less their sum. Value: -0.87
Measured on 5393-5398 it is -0.85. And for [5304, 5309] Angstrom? -0.81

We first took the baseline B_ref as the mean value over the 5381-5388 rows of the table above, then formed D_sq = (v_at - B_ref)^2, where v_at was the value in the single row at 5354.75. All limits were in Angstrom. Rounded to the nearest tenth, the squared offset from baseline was 0.0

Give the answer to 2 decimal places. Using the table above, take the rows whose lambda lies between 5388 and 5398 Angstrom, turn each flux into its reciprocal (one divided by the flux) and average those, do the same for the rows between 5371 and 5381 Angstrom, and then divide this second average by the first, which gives 1.05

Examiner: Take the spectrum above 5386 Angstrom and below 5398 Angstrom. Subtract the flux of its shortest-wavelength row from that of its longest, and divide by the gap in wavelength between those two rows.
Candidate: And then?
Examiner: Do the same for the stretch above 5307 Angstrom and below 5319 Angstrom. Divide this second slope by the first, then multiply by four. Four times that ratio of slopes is 4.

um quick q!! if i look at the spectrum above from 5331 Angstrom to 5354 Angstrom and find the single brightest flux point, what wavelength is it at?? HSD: 5342.43 Angstrom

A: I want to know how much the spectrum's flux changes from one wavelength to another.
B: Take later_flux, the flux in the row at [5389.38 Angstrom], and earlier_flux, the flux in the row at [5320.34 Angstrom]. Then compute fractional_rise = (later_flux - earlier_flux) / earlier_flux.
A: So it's -0.22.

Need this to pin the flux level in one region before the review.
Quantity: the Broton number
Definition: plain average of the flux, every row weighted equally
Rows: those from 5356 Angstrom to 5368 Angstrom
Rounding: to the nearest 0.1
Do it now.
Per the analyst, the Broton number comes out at 6.7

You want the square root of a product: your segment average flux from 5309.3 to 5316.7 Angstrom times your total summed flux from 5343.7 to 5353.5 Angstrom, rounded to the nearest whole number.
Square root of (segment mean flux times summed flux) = 14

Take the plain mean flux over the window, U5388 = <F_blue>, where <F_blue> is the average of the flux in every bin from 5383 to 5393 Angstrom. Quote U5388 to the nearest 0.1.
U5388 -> 6.1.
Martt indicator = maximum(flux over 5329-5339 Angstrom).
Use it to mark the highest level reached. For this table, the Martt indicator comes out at 6.67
